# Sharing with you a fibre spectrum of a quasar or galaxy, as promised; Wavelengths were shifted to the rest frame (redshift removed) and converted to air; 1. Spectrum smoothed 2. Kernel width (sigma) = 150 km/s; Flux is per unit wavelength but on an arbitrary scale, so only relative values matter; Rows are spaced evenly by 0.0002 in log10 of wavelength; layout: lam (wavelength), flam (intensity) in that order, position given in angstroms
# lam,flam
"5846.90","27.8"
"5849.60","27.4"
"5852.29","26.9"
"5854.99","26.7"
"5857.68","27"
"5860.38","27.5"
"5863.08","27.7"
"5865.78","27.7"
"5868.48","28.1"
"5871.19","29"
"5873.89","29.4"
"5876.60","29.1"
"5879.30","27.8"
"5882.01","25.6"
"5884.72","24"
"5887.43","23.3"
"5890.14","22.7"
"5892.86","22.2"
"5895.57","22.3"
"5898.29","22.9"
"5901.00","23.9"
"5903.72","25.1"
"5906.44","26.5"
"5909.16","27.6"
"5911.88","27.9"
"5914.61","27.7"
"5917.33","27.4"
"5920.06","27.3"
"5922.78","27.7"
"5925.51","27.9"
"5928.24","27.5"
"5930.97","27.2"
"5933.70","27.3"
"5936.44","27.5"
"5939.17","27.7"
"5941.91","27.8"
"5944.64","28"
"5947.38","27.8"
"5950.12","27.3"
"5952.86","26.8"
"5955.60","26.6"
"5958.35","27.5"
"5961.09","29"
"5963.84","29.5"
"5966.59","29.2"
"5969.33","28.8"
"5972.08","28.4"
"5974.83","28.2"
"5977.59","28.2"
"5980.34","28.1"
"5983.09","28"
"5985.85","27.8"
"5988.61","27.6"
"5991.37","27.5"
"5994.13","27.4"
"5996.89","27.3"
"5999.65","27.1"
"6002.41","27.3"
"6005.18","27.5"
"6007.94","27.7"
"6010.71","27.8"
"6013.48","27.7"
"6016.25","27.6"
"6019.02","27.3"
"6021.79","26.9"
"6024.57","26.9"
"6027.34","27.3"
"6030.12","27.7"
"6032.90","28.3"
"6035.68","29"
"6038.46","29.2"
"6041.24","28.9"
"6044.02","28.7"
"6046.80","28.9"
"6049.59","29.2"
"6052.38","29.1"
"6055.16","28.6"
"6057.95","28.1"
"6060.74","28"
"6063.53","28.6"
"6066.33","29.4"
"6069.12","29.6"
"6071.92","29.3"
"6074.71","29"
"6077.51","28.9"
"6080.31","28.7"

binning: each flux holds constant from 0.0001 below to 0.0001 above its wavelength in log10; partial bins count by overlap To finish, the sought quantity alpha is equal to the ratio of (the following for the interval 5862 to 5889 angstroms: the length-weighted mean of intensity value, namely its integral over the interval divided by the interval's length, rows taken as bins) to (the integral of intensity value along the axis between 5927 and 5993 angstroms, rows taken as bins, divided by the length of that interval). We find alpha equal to 0.97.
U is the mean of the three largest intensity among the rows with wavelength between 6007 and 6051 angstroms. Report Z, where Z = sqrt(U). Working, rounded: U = 29.1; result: 5.40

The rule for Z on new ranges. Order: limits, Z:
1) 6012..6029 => 5.25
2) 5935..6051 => 5.41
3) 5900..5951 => 5.29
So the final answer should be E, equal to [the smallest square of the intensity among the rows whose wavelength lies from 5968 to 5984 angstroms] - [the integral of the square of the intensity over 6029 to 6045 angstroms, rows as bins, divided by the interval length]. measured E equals -37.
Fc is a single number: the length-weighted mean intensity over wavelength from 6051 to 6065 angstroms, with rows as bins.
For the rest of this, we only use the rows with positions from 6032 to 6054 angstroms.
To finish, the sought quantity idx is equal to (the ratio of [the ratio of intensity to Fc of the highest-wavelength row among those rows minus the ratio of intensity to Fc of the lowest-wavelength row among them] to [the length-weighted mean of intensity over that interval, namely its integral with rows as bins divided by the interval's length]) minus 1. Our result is -1.00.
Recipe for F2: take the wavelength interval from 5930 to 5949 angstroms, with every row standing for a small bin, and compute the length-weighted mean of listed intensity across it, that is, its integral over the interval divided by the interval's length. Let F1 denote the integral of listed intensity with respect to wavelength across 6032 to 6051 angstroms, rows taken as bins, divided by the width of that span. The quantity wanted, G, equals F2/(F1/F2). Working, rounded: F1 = 28.9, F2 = 27.6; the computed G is 26.4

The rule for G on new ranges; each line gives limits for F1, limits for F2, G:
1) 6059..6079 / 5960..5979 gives 28.5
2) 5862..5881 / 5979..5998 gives 27.0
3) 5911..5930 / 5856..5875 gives 28.4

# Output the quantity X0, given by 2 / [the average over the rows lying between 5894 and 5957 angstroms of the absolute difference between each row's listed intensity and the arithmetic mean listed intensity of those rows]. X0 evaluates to 2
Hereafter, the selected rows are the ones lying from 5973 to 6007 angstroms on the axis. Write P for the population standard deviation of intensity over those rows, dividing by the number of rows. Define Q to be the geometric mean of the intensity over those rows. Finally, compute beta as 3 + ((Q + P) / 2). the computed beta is 17.0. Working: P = 0.37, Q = 27.7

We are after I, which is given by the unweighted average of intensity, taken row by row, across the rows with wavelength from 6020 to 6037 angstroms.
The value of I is 27.7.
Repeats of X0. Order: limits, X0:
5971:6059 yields 3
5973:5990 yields 11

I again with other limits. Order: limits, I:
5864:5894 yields 26.3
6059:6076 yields 29.0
